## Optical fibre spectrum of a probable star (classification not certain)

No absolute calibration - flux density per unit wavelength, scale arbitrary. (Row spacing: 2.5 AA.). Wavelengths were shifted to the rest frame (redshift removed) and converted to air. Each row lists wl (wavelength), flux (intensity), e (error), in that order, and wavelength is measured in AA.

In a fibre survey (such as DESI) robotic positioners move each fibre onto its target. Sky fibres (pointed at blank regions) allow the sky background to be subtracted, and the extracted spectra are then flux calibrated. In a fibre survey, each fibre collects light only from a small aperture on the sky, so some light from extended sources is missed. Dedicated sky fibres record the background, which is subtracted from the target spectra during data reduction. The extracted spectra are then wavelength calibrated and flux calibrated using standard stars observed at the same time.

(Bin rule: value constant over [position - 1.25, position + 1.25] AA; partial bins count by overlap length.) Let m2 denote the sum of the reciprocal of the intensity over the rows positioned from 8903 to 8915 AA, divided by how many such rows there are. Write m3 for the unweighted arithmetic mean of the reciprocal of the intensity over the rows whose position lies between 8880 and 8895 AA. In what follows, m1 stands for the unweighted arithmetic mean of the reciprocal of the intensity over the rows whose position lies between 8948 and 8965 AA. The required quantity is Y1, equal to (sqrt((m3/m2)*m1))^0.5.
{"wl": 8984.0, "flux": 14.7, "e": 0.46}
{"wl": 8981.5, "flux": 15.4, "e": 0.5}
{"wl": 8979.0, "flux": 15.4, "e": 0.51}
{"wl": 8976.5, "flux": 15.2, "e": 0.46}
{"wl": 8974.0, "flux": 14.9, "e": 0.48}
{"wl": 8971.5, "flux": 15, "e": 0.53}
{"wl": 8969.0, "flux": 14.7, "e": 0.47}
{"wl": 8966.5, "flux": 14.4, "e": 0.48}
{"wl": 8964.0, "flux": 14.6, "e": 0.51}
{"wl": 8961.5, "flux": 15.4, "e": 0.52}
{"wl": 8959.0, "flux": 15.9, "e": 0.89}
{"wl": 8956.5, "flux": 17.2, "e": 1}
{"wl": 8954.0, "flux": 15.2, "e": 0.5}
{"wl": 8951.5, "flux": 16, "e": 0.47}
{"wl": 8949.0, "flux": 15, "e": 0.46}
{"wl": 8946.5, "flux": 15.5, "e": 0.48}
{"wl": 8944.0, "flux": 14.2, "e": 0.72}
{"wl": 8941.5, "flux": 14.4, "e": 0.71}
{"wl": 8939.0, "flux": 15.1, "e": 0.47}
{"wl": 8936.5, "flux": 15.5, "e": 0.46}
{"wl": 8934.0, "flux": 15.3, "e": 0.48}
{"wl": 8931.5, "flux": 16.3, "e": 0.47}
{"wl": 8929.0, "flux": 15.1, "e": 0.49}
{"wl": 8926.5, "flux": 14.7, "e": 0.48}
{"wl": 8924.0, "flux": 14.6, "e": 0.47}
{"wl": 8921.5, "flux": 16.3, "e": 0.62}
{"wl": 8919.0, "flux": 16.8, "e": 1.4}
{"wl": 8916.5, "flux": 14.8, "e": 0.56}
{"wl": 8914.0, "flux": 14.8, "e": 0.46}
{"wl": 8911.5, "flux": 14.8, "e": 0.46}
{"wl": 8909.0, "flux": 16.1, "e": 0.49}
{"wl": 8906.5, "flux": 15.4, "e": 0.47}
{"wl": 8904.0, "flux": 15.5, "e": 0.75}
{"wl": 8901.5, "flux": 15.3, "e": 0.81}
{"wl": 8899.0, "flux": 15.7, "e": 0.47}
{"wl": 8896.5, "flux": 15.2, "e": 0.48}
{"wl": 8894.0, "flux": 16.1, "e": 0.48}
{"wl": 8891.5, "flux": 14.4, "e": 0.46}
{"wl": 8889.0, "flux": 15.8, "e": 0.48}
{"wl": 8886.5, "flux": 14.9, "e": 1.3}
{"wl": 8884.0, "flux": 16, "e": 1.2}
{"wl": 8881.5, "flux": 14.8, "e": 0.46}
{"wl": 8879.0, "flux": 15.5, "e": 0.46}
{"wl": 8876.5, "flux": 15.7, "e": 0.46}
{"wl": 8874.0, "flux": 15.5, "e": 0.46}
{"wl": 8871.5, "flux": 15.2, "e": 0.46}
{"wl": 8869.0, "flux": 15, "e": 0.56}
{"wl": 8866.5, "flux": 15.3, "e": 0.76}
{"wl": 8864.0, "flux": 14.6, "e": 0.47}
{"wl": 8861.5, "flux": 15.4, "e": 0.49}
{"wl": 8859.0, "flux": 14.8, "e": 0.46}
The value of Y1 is 0.503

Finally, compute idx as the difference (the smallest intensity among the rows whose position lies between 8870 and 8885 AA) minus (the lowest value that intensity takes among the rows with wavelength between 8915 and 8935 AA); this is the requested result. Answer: 0.2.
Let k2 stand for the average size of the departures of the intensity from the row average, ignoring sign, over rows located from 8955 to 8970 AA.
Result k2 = 0.80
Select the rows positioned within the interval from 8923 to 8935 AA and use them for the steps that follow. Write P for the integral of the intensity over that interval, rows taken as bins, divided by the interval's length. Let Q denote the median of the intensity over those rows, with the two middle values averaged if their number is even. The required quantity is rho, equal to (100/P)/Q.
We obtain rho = 0.435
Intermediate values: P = 15.2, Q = 15.1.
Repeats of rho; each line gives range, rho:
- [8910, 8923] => 0.436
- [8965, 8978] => 0.452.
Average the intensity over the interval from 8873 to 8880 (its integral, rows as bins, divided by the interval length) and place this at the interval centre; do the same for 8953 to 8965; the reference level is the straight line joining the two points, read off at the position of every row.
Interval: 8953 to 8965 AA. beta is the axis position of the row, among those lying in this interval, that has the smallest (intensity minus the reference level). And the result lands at 8964.0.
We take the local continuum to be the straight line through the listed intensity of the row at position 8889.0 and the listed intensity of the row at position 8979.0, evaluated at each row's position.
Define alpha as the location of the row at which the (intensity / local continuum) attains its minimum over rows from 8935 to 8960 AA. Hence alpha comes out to 8944.0 AA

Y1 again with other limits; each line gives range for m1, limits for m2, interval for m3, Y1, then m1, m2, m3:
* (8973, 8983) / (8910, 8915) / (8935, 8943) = 0.505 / 0.0657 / 0.068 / 0.0667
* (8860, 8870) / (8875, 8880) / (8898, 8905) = 0.508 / 0.0664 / 0.064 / 0.0645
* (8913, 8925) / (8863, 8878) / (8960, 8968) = 0.508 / 0.0649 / 0.066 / 0.0676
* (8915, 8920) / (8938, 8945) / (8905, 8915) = 0.496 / 0.0635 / 0.069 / 0.0655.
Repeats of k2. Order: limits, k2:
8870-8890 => 0.34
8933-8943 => 0.34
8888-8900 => 0.51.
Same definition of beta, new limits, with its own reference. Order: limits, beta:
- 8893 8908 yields 8896.5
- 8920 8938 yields 8924.0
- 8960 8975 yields 8966.5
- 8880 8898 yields 8891.5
